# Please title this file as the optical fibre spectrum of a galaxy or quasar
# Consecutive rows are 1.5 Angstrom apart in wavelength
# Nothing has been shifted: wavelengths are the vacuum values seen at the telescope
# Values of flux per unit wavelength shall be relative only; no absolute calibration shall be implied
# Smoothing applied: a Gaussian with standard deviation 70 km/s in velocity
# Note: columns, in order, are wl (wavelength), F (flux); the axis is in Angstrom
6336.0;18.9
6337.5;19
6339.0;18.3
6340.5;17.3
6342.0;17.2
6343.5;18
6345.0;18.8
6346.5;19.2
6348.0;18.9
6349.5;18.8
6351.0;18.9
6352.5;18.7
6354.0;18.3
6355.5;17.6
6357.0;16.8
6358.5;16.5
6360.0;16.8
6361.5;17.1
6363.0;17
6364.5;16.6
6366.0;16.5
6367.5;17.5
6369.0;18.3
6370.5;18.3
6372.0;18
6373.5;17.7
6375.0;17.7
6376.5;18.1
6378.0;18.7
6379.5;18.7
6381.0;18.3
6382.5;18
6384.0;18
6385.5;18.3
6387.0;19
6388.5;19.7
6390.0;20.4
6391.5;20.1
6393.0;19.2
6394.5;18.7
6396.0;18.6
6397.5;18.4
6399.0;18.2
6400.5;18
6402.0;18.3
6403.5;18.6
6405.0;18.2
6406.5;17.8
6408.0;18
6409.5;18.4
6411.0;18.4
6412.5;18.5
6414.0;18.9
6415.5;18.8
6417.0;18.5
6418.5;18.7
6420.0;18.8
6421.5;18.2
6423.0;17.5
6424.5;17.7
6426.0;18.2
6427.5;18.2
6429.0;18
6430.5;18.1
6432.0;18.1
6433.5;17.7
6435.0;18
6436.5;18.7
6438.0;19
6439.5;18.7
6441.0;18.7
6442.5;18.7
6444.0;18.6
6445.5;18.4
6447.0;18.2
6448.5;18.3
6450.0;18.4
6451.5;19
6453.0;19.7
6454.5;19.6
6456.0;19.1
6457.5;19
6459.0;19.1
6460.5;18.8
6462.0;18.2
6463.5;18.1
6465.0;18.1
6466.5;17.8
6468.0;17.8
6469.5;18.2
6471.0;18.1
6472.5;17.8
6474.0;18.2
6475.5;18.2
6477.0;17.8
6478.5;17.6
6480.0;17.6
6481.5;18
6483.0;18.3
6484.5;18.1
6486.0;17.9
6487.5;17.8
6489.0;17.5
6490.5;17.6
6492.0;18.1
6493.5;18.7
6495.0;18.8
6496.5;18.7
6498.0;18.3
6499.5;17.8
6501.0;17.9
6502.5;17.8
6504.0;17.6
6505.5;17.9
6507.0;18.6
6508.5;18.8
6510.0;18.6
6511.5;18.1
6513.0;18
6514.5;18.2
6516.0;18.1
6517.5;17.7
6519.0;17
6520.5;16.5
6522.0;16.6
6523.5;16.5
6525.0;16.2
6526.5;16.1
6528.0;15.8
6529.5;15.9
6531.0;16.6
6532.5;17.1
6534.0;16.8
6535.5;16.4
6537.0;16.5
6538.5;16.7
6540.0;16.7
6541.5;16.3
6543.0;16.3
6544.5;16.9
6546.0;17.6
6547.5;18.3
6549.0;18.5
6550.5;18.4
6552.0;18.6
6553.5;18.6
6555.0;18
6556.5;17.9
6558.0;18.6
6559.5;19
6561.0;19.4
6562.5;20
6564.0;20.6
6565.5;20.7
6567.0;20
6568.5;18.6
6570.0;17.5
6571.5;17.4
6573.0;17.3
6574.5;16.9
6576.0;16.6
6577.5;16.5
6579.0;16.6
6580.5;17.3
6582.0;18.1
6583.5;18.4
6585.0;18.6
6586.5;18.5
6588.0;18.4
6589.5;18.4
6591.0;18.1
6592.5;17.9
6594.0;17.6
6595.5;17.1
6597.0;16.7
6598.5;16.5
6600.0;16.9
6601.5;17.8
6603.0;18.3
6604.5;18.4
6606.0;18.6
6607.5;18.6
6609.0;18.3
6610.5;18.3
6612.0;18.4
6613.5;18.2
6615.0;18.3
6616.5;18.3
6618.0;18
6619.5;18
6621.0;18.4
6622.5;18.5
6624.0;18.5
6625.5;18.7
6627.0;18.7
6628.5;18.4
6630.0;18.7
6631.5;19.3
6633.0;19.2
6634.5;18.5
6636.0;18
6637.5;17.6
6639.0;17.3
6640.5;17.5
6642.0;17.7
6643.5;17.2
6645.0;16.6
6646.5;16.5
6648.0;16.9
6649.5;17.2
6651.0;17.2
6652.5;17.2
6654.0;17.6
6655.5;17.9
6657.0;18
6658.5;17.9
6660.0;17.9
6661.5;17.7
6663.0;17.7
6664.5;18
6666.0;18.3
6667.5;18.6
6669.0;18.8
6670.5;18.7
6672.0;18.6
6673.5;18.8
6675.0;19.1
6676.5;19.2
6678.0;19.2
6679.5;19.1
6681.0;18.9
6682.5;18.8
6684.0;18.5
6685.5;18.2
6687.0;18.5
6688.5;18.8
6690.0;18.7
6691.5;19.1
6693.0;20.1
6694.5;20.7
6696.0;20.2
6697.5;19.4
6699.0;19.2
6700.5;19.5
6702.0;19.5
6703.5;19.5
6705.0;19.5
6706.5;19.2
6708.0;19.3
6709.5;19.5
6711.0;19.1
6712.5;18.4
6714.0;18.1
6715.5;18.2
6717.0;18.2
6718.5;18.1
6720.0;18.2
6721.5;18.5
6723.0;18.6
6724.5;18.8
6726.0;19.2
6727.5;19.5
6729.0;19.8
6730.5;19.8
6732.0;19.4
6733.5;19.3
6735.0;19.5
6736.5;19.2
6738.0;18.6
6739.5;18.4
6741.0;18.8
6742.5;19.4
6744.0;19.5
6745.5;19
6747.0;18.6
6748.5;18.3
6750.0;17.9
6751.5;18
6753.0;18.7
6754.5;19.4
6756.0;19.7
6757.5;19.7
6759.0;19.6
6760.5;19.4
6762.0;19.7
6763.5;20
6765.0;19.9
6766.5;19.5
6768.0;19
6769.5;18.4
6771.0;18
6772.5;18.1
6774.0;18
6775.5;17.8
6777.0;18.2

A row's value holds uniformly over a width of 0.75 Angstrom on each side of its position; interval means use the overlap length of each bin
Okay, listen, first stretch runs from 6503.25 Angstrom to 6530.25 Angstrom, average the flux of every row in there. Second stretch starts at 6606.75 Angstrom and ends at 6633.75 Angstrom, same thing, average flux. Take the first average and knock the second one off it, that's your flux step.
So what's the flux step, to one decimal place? -1.1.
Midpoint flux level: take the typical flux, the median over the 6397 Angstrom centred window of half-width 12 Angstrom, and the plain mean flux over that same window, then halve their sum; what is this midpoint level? 18.6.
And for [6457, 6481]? 18.1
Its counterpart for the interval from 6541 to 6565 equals 18.4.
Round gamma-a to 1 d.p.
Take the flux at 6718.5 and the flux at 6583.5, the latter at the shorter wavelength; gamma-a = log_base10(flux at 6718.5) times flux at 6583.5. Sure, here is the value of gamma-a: 23.1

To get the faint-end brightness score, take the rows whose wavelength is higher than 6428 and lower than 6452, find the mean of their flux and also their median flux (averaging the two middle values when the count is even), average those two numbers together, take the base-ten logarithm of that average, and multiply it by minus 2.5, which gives -3.16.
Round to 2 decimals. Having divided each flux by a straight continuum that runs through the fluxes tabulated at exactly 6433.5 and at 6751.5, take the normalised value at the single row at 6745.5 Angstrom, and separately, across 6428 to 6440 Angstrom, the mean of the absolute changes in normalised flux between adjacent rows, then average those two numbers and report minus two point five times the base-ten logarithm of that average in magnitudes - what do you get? 0.68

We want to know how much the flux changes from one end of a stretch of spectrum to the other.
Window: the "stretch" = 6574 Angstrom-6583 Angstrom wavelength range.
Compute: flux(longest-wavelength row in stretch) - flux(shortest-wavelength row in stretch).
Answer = 1.2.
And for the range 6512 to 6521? -1.5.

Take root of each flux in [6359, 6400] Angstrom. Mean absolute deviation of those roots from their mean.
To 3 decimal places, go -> 0.084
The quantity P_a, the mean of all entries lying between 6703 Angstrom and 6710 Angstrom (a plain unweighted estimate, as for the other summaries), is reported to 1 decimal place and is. 19.4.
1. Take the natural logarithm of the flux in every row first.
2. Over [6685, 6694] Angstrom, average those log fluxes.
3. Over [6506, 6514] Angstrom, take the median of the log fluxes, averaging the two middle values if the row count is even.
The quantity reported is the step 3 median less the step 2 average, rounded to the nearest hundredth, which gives -0.02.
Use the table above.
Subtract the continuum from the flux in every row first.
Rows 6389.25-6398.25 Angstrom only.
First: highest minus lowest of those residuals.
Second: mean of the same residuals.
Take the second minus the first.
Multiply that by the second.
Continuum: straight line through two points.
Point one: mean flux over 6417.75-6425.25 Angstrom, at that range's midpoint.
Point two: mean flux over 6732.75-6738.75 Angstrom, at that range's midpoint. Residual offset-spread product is -1.0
